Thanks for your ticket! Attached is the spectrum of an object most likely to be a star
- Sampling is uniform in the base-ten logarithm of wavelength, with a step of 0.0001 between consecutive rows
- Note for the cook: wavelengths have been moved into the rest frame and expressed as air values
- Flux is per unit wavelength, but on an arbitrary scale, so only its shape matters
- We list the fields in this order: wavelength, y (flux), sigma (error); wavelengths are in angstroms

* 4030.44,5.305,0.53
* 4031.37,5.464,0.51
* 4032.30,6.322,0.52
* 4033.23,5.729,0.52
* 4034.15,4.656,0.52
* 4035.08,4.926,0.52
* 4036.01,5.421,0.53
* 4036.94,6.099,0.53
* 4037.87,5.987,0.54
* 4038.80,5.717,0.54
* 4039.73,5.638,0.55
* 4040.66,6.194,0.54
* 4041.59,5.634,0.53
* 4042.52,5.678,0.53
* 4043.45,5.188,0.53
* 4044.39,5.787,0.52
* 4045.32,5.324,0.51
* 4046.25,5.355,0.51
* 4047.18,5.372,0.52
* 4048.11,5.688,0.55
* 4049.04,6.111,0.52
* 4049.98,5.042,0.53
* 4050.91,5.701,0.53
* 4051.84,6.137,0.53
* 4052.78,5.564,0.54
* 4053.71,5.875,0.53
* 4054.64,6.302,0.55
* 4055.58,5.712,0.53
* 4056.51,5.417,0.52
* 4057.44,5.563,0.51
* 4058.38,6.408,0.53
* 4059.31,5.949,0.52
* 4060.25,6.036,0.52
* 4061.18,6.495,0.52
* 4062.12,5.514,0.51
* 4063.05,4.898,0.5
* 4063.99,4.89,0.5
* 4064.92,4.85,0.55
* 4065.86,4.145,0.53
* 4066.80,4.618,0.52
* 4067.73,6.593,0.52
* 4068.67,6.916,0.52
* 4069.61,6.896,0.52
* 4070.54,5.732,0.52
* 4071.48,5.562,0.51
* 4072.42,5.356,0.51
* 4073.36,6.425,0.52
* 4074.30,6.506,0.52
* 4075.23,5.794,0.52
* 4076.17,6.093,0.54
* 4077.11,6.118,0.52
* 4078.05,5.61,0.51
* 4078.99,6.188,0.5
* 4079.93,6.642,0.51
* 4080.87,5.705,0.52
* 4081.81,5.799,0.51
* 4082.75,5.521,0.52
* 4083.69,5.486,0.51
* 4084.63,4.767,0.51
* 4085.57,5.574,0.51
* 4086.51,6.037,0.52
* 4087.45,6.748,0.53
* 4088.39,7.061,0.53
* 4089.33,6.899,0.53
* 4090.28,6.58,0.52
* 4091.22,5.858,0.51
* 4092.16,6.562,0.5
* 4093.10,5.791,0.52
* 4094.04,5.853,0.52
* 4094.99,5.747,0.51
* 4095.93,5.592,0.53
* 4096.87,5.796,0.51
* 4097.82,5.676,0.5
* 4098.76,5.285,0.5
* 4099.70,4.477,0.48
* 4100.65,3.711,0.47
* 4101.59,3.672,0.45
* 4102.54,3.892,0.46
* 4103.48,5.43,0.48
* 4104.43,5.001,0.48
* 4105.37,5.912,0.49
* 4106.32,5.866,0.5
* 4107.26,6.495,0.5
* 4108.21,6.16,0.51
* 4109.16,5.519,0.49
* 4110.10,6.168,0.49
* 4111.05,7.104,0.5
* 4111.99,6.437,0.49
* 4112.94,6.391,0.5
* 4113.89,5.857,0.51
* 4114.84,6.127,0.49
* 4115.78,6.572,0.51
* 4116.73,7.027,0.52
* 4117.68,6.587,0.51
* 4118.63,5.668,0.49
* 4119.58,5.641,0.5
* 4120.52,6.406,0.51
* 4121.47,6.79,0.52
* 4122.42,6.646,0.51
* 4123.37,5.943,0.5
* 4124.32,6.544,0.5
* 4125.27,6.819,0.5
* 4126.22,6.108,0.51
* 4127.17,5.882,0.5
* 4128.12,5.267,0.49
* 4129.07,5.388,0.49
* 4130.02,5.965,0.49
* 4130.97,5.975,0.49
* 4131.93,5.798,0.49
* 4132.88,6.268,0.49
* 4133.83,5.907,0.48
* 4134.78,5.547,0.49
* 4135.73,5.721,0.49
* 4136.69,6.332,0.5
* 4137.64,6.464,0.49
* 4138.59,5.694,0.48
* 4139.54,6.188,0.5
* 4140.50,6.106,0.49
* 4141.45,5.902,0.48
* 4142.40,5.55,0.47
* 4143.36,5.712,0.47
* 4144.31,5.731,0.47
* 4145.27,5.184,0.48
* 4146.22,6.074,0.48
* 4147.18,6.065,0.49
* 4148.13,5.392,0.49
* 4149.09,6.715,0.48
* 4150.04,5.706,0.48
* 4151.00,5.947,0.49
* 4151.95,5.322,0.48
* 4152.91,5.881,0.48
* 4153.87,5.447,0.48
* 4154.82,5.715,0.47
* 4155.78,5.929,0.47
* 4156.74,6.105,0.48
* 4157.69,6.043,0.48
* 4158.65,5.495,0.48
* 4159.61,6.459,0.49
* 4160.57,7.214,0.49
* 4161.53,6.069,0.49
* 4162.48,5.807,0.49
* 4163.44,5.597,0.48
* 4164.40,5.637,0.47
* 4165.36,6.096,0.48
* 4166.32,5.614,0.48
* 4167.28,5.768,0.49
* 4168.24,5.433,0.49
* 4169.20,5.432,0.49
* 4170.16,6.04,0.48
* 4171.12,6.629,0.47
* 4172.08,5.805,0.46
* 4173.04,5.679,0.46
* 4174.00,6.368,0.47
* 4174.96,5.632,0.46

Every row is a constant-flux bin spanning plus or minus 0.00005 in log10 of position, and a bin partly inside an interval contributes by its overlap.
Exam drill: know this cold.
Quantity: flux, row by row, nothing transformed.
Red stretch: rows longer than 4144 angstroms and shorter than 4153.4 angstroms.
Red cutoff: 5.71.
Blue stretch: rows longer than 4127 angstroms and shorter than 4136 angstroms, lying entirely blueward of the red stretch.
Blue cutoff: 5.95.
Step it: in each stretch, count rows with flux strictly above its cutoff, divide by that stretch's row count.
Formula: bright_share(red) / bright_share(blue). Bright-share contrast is 2.00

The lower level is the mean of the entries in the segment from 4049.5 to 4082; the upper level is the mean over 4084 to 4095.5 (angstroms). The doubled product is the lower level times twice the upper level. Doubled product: 71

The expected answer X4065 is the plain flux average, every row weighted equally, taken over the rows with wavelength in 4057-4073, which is 5.67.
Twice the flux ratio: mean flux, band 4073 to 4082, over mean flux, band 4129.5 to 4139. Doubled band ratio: 2.04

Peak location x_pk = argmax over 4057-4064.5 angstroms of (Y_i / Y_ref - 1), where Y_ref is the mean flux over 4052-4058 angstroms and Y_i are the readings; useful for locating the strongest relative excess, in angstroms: 4061.18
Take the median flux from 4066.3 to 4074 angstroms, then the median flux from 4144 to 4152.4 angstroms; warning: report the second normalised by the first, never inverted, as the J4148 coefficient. 0.94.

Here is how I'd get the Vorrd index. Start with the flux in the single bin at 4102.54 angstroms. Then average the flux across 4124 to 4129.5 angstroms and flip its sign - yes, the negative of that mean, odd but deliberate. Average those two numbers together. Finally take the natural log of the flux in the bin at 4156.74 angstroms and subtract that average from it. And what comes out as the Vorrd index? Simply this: 2.86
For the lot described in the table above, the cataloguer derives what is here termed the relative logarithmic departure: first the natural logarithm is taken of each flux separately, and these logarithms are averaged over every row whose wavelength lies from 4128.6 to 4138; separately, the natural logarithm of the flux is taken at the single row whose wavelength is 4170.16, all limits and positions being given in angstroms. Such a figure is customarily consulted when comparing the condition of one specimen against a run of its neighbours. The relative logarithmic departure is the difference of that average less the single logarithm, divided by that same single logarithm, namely -0.01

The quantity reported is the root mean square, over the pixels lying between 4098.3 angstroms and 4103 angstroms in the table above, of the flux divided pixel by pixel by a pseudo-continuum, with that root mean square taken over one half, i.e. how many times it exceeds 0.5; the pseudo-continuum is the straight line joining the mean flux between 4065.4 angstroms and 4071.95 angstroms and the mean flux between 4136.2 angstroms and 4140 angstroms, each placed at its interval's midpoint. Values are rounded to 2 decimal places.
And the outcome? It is 1.43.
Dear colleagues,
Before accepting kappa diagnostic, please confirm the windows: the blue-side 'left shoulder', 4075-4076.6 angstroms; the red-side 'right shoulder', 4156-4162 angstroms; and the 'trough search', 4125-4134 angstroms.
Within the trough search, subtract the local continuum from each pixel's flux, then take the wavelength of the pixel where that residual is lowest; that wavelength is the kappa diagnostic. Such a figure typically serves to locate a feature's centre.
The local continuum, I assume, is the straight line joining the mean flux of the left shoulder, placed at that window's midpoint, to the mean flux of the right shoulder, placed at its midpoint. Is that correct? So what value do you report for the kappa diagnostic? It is 4128.12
